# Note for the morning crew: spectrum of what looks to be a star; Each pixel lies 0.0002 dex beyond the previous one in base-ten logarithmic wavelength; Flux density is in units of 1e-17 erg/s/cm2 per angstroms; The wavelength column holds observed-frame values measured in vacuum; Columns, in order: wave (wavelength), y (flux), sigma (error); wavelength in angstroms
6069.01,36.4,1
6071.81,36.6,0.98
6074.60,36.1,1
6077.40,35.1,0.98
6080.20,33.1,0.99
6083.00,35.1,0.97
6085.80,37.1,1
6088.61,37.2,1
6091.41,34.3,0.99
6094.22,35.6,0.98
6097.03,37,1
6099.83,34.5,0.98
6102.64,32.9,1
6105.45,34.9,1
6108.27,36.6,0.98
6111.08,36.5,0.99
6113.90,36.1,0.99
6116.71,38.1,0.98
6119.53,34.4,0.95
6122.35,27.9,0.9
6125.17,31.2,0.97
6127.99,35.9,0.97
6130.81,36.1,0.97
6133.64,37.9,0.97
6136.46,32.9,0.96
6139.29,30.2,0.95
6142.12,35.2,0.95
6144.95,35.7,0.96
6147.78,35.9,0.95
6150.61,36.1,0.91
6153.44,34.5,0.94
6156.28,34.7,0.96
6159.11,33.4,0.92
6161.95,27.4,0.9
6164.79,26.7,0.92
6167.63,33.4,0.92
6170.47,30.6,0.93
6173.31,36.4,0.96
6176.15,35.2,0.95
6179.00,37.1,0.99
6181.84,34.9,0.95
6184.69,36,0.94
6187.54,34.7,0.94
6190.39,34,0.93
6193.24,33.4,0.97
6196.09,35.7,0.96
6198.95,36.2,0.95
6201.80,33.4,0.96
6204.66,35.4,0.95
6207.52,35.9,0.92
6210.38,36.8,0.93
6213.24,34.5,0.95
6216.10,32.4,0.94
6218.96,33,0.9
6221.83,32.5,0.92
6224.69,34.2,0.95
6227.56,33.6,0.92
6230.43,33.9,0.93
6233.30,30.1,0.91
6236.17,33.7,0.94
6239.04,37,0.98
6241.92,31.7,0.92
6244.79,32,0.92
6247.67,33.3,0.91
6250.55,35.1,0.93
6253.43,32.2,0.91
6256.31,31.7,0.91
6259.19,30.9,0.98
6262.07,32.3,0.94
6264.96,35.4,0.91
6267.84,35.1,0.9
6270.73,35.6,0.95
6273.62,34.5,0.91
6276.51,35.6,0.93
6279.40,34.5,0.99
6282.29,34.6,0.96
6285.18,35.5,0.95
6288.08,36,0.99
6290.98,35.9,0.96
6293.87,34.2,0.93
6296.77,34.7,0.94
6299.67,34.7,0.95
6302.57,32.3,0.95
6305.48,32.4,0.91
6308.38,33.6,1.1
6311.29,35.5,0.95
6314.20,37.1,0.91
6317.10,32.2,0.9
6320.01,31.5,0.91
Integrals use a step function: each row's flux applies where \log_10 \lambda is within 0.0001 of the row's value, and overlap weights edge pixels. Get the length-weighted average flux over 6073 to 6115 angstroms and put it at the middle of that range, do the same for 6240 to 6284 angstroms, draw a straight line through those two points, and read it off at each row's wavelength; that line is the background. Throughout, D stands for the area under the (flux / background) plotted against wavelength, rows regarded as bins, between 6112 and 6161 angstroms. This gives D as 48 angstroms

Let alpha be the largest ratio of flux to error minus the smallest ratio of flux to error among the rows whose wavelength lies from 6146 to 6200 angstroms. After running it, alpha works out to 10.6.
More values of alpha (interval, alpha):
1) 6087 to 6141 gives 8.1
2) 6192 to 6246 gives 6.5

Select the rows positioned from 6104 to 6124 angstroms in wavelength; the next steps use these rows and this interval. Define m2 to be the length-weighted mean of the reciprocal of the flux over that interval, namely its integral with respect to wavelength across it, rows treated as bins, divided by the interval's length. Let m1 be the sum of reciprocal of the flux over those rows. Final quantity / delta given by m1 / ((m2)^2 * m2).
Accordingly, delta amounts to 8356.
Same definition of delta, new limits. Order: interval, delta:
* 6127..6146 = 8389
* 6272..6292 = 8678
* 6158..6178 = 6988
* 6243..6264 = 7407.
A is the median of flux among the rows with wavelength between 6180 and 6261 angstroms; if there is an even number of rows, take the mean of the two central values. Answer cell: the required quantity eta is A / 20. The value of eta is 1.69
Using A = 33.8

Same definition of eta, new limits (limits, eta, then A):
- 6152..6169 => 1.67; 33.4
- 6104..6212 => 1.76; 35.2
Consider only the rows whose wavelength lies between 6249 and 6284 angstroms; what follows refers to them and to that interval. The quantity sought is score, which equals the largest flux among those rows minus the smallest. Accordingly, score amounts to 4.7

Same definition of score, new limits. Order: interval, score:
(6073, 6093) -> 4.1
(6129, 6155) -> 7.7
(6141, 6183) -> 10.4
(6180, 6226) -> 4.4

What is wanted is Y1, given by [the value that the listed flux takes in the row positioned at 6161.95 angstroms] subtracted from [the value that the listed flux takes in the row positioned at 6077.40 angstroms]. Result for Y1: 8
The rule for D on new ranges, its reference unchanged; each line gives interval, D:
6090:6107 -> 17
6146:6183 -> 36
